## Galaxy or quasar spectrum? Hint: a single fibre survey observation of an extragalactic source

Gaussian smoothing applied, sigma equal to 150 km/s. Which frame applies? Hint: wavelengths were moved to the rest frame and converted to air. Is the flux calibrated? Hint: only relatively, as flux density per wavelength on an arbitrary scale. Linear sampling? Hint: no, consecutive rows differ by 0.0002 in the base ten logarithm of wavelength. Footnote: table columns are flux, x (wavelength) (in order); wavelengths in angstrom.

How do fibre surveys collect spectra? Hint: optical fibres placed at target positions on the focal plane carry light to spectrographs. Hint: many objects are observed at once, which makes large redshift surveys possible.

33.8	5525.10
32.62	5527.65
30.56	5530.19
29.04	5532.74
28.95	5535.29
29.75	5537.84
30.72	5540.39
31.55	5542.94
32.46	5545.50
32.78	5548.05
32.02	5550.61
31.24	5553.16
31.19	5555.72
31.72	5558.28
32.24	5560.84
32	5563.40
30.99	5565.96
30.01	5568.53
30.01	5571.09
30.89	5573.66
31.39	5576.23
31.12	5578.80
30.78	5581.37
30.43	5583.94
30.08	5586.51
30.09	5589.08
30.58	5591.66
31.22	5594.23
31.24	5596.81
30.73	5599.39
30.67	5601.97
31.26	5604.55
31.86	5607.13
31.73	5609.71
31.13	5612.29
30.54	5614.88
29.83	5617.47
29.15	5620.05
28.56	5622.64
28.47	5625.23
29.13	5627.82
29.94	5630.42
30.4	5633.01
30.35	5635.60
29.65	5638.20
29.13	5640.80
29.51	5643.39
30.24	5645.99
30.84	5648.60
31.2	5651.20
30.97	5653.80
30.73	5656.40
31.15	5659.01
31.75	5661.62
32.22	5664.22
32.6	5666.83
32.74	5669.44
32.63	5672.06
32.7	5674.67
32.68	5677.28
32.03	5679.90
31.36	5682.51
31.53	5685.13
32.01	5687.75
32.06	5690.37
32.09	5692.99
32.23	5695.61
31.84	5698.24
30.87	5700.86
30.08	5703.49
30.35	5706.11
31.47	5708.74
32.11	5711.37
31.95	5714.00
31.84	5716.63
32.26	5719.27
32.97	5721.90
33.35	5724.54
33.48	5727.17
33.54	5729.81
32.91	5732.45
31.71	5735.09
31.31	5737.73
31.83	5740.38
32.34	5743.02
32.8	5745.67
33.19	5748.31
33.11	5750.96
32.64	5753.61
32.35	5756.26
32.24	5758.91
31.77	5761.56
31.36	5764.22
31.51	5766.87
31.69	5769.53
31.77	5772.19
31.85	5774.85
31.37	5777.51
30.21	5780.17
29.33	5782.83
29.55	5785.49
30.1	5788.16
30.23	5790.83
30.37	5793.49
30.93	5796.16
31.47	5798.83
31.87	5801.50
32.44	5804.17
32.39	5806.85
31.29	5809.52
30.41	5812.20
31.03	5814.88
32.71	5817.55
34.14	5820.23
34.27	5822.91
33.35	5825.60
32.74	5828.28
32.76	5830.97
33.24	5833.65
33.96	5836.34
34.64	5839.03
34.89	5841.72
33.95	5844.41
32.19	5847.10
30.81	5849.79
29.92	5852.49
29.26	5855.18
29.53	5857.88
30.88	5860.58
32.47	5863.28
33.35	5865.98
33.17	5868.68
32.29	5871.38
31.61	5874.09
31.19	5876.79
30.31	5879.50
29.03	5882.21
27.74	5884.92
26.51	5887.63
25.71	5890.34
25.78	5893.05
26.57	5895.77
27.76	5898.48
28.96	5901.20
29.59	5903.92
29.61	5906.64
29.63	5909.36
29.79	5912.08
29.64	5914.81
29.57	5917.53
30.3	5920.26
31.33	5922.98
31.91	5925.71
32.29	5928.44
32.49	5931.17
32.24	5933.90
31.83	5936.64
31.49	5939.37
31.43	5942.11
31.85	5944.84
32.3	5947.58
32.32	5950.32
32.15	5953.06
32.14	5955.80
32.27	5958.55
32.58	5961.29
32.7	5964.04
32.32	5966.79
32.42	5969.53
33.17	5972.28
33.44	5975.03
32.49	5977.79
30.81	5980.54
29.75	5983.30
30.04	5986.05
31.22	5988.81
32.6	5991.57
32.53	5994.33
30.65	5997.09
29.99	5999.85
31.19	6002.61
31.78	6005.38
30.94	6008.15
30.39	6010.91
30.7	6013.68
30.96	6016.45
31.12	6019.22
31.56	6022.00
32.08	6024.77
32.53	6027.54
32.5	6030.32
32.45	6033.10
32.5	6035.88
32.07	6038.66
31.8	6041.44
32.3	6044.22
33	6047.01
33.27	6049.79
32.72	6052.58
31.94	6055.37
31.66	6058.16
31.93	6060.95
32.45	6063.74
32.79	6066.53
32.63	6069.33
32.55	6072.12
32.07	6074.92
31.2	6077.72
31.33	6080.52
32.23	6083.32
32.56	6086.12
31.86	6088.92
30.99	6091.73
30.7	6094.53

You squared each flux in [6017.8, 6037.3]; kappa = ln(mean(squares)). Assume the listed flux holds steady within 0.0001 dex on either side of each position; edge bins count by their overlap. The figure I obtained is 6.94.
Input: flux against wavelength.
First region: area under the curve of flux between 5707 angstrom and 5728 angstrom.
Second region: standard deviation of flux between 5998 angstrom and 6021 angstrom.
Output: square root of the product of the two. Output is 19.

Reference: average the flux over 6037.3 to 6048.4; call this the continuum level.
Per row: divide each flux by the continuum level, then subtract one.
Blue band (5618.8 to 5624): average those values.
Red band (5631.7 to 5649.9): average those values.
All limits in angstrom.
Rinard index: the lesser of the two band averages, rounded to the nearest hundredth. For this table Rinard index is -0.11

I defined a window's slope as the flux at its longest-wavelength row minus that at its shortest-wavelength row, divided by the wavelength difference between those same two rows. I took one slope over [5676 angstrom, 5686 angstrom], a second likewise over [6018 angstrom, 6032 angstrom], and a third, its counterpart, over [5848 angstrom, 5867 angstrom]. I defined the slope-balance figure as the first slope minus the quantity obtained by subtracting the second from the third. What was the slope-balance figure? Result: -0.18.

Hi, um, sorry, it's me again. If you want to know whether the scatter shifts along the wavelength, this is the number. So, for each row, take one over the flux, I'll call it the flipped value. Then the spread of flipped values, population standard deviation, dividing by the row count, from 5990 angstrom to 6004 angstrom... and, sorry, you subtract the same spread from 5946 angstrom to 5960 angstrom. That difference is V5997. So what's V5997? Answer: 0.0010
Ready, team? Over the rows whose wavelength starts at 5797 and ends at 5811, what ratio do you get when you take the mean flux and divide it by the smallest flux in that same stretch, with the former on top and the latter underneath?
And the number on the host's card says 1.02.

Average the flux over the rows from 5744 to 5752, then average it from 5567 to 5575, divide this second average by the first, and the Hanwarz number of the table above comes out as 0.92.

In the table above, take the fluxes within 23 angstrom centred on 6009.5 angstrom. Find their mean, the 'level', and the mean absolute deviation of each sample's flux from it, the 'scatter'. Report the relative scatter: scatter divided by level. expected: 0.013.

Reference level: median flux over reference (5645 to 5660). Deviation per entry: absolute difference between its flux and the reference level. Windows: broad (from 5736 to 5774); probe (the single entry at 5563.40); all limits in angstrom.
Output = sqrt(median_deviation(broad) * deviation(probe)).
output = 1.1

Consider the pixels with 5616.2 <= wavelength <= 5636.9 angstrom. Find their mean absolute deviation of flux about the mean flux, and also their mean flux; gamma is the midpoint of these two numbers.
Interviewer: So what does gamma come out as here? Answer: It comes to 15.1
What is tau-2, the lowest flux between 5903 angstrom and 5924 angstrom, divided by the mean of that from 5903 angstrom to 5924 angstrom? 0.988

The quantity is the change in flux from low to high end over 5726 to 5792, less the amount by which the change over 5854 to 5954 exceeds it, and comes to -9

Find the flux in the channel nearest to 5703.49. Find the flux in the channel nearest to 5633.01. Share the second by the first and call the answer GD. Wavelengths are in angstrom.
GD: 1.011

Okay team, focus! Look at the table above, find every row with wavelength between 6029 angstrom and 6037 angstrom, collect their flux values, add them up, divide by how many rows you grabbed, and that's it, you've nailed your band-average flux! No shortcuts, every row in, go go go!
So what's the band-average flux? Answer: 32.5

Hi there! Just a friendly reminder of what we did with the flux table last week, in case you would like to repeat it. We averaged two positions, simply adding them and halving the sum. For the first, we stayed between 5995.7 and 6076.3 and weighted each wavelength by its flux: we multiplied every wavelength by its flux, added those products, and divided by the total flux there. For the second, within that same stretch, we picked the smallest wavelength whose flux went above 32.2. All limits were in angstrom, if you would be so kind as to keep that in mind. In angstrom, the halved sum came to 6031.9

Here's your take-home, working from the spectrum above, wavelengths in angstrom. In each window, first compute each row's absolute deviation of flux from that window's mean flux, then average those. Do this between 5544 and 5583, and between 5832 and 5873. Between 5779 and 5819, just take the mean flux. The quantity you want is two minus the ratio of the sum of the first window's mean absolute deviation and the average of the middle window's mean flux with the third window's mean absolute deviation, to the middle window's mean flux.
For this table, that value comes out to 1.45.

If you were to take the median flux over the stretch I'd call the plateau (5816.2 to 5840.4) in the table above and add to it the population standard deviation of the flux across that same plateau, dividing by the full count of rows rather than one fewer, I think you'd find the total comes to 34.04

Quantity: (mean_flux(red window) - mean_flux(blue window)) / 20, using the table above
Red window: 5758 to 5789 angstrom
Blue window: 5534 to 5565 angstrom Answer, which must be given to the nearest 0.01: -0.02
